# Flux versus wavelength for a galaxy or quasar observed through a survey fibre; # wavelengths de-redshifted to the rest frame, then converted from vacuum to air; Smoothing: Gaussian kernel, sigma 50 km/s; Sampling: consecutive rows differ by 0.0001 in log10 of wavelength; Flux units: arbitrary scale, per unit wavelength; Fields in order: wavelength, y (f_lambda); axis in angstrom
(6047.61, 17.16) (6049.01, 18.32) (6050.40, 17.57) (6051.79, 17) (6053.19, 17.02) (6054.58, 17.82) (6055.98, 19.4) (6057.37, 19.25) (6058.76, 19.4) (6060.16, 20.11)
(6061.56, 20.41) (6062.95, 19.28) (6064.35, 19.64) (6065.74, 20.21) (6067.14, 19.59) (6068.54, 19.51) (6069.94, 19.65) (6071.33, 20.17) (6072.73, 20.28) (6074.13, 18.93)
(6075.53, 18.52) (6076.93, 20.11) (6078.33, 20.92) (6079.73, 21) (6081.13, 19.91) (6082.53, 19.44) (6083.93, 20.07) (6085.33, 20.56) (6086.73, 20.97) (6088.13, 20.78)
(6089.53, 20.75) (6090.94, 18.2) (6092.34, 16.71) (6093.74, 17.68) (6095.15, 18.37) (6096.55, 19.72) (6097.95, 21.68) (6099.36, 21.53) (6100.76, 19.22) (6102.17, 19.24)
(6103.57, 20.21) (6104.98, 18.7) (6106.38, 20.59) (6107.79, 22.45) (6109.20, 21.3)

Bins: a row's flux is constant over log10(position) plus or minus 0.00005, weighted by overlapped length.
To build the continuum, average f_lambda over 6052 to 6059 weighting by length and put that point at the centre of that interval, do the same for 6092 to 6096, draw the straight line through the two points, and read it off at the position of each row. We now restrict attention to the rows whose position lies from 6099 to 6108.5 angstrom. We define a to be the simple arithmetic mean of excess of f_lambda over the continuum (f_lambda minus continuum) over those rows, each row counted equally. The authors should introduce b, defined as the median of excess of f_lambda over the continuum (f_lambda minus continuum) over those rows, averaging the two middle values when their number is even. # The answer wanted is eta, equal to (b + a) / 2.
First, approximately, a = 2.7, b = 2.6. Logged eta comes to 2.7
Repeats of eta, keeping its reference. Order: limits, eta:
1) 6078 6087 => 2.6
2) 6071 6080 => 2.0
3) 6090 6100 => 1.0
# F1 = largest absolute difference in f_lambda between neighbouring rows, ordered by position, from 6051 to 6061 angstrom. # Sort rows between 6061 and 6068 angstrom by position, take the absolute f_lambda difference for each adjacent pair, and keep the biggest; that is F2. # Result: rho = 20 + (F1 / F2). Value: 21.4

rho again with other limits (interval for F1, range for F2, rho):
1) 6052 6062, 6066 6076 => 21.2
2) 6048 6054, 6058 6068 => 20.7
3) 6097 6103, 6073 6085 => 21.5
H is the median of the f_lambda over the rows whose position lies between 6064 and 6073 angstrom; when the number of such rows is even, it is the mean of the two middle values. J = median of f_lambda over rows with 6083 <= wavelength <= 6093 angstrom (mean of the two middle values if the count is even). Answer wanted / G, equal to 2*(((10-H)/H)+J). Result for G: 40.1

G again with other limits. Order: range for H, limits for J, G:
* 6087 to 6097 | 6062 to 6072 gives 38.4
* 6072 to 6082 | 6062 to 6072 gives 38.3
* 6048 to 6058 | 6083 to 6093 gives 40.2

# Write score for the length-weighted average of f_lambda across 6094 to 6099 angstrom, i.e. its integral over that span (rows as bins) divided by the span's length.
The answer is 19.8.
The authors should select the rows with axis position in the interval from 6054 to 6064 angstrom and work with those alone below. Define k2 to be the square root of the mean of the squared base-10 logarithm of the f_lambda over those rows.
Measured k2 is 1.287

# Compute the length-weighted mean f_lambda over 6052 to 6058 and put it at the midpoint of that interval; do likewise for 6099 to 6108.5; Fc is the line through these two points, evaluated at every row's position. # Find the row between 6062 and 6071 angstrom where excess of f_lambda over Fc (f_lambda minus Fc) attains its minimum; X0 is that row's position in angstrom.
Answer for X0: 6062.95 angstrom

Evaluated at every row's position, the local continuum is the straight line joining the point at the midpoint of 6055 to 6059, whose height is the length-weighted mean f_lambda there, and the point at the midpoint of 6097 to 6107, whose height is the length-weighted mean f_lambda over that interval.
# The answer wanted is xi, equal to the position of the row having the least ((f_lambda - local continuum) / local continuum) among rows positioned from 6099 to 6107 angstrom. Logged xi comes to 6104.98 angstrom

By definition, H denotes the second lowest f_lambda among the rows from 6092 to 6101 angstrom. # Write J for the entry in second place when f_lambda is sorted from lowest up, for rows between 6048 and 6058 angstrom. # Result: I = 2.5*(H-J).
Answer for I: 2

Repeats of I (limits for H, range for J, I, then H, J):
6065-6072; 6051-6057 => 6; 19.59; 17.02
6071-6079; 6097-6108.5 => -1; 18.93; 19.22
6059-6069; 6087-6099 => 5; 19.51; 17.68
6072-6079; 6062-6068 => -2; 18.93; 19.59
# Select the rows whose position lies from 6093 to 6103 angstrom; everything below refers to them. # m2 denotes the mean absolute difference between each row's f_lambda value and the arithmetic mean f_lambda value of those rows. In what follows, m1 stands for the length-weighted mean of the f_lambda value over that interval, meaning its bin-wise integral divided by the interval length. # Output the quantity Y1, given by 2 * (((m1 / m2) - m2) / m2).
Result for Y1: 28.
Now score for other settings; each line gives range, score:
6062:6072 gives 19.8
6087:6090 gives 20.8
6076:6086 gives 20.2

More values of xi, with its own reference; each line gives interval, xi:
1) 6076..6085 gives 6082.53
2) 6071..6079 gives 6075.53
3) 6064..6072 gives 6068.54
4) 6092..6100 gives 6092.34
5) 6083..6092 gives 6090.94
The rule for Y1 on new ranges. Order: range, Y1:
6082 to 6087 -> 157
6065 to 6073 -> 391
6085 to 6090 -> 3436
